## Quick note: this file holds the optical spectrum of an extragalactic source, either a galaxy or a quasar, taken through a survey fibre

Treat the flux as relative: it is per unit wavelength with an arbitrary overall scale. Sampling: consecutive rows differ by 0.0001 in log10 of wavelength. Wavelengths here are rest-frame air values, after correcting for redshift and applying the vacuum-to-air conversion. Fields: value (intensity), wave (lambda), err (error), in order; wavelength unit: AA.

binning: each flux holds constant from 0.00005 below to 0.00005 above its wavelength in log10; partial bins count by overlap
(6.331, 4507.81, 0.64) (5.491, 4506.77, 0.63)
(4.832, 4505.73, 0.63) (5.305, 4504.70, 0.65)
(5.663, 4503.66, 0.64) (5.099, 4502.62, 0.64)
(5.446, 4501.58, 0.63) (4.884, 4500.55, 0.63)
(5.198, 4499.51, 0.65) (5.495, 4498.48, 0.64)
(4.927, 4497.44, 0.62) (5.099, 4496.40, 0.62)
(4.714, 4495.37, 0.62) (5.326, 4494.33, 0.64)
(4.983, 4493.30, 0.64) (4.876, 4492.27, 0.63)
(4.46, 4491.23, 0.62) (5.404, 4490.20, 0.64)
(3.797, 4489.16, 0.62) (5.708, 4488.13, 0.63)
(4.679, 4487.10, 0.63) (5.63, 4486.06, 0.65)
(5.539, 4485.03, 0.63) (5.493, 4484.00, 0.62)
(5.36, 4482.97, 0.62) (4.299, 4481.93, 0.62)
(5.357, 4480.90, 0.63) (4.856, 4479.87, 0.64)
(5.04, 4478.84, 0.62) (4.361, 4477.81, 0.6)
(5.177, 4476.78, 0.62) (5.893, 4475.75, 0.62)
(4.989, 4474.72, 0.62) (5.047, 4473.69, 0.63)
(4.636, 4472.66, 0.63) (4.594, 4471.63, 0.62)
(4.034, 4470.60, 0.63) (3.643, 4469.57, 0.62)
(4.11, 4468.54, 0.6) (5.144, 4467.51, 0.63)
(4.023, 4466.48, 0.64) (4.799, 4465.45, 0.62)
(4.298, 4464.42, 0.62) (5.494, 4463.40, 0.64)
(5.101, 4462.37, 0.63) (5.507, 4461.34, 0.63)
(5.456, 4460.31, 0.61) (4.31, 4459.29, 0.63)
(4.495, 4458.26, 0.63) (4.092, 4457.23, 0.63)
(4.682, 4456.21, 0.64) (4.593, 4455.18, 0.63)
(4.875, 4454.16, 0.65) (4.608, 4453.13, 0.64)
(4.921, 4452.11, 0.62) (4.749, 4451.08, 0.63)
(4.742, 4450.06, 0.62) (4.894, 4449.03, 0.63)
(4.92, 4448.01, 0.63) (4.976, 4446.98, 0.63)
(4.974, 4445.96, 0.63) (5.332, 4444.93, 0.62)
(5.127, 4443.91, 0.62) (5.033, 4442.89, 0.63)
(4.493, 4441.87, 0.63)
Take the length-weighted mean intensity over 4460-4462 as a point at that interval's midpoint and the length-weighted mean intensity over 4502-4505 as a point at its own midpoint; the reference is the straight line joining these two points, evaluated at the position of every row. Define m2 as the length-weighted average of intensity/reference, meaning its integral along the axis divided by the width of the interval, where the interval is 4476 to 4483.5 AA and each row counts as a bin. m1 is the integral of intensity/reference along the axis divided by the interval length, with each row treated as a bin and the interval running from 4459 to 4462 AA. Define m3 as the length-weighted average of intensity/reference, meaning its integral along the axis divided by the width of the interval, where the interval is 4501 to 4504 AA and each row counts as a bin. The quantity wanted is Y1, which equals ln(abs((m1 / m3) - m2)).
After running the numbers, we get -3.75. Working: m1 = 0.95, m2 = 0.92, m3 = 1.01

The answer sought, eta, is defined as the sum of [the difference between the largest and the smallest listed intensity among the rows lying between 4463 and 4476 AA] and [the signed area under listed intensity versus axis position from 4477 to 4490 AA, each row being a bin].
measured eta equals 68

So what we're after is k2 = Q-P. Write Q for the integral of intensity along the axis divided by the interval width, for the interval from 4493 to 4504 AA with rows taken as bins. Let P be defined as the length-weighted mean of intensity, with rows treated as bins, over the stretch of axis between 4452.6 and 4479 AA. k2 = 0.4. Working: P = 4.73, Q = 5.16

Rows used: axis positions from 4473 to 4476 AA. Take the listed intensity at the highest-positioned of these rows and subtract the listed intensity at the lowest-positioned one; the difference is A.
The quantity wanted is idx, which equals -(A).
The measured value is -0.85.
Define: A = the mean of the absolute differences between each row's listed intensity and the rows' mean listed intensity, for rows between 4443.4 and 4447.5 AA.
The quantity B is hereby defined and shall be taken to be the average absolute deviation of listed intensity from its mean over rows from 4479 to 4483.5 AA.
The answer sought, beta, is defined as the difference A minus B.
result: -0.26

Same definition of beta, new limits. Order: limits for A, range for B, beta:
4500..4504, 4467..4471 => -0.17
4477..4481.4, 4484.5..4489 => -0.06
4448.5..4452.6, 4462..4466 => -0.29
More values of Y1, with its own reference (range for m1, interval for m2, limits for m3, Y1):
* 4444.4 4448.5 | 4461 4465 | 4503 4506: -5.42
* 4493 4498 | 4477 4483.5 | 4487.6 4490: -2.03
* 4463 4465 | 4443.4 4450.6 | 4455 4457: -1.85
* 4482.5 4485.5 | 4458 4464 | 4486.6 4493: -1.62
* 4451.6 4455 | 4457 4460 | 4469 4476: -1.53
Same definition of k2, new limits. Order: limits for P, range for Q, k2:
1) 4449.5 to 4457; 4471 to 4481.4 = 0.3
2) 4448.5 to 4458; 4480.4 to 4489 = 0.5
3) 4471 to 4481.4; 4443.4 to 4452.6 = 0.0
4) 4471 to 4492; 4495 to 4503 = 0.1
